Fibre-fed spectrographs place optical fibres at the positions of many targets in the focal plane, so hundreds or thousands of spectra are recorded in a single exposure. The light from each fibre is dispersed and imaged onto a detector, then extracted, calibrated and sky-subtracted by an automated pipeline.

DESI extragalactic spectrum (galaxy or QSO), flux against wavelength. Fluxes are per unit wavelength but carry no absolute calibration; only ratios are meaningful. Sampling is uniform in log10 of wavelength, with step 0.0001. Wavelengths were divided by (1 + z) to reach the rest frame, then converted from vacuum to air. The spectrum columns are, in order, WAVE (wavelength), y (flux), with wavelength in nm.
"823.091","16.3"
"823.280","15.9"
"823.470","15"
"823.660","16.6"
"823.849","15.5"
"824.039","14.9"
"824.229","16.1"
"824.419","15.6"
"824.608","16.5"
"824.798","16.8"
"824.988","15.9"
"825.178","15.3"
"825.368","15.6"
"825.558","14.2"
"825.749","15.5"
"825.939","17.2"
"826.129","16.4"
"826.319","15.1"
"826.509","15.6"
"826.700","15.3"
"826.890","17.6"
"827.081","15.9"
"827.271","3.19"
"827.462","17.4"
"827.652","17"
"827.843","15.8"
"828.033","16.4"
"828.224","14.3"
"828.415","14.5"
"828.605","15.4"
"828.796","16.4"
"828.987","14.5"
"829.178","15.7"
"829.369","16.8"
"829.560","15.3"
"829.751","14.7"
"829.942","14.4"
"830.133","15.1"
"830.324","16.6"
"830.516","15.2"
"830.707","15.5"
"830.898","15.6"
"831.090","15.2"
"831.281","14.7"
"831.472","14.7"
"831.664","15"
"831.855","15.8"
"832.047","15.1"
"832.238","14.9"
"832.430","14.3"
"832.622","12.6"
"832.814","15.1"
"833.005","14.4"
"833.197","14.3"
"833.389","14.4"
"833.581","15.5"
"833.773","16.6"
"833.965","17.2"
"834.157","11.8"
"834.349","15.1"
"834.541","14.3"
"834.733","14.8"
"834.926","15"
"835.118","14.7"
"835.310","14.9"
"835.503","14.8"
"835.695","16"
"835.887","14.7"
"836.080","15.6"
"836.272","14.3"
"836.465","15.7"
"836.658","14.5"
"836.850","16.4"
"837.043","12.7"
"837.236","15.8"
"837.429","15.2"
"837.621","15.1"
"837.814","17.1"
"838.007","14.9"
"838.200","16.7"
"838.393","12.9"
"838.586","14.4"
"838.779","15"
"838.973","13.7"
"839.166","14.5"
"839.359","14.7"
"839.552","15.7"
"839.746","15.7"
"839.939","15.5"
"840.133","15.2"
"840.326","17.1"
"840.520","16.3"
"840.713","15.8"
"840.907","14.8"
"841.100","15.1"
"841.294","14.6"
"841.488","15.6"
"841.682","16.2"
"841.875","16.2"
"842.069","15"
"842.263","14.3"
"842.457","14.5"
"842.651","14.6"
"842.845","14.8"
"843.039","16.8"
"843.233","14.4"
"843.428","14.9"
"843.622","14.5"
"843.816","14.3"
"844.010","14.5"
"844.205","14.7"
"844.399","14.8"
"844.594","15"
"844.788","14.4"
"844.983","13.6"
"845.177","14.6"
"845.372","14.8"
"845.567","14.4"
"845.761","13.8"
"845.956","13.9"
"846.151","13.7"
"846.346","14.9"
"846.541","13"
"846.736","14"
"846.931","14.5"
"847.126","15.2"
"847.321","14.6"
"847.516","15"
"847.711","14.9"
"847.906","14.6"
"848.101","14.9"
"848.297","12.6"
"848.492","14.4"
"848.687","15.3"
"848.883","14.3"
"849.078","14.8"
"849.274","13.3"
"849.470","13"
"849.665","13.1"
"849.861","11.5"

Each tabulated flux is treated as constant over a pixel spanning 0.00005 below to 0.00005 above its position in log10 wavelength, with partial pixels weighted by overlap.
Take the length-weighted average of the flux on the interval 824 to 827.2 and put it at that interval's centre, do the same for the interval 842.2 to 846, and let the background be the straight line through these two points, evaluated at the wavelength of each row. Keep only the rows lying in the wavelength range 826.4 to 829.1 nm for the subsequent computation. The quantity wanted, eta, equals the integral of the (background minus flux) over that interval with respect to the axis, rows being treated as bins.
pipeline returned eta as 1.8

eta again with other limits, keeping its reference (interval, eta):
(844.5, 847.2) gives 0.6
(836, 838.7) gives -0.2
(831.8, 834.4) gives 1.4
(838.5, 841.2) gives -1.1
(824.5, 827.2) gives -0.1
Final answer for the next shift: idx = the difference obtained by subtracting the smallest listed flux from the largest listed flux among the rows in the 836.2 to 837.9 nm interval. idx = 4.4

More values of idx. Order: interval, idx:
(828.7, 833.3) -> 4.2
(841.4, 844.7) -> 2.5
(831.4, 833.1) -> 3.2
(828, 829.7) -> 2.5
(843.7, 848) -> 2.2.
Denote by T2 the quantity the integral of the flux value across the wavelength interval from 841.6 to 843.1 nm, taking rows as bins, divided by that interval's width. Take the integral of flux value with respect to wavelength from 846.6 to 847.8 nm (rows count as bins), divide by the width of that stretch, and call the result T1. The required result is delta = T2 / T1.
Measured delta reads 1.04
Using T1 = 14.6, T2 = 15.3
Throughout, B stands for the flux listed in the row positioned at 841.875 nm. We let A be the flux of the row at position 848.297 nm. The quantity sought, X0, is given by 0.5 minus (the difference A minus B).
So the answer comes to 4.1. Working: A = 12.6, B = 16.2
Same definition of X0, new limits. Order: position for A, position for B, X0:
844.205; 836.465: 1.5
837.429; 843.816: -0.4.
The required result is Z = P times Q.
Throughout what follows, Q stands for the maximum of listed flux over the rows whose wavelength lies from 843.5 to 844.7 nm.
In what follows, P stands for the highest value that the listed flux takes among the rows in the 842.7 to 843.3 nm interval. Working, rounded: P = 16.8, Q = 15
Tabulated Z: 252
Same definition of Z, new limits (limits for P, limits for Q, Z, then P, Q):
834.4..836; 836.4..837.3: 262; 16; 16.4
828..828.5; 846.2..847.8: 249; 16.4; 15.2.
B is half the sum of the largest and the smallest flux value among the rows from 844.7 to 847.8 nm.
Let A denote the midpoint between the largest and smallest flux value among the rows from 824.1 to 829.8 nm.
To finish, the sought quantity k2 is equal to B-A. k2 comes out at 3.7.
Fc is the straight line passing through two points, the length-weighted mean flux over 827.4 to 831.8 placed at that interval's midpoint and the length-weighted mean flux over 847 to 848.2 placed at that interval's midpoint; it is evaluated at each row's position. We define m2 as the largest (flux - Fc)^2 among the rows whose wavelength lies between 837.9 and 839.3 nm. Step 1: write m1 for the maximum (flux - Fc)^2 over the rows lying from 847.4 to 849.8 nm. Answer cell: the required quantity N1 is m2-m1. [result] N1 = 0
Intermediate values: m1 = 5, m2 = 5.2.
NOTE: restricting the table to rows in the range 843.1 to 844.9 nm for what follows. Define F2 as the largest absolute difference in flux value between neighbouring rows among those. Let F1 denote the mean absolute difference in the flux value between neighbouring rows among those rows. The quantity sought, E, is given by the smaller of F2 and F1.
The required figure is 0.3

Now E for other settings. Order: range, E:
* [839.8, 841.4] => 0.8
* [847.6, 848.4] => 1.0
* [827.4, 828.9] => 0.9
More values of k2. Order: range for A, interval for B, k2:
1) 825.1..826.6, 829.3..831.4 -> -0.1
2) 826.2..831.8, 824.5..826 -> 5.3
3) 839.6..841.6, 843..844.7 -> -0.3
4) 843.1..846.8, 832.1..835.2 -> 0.5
